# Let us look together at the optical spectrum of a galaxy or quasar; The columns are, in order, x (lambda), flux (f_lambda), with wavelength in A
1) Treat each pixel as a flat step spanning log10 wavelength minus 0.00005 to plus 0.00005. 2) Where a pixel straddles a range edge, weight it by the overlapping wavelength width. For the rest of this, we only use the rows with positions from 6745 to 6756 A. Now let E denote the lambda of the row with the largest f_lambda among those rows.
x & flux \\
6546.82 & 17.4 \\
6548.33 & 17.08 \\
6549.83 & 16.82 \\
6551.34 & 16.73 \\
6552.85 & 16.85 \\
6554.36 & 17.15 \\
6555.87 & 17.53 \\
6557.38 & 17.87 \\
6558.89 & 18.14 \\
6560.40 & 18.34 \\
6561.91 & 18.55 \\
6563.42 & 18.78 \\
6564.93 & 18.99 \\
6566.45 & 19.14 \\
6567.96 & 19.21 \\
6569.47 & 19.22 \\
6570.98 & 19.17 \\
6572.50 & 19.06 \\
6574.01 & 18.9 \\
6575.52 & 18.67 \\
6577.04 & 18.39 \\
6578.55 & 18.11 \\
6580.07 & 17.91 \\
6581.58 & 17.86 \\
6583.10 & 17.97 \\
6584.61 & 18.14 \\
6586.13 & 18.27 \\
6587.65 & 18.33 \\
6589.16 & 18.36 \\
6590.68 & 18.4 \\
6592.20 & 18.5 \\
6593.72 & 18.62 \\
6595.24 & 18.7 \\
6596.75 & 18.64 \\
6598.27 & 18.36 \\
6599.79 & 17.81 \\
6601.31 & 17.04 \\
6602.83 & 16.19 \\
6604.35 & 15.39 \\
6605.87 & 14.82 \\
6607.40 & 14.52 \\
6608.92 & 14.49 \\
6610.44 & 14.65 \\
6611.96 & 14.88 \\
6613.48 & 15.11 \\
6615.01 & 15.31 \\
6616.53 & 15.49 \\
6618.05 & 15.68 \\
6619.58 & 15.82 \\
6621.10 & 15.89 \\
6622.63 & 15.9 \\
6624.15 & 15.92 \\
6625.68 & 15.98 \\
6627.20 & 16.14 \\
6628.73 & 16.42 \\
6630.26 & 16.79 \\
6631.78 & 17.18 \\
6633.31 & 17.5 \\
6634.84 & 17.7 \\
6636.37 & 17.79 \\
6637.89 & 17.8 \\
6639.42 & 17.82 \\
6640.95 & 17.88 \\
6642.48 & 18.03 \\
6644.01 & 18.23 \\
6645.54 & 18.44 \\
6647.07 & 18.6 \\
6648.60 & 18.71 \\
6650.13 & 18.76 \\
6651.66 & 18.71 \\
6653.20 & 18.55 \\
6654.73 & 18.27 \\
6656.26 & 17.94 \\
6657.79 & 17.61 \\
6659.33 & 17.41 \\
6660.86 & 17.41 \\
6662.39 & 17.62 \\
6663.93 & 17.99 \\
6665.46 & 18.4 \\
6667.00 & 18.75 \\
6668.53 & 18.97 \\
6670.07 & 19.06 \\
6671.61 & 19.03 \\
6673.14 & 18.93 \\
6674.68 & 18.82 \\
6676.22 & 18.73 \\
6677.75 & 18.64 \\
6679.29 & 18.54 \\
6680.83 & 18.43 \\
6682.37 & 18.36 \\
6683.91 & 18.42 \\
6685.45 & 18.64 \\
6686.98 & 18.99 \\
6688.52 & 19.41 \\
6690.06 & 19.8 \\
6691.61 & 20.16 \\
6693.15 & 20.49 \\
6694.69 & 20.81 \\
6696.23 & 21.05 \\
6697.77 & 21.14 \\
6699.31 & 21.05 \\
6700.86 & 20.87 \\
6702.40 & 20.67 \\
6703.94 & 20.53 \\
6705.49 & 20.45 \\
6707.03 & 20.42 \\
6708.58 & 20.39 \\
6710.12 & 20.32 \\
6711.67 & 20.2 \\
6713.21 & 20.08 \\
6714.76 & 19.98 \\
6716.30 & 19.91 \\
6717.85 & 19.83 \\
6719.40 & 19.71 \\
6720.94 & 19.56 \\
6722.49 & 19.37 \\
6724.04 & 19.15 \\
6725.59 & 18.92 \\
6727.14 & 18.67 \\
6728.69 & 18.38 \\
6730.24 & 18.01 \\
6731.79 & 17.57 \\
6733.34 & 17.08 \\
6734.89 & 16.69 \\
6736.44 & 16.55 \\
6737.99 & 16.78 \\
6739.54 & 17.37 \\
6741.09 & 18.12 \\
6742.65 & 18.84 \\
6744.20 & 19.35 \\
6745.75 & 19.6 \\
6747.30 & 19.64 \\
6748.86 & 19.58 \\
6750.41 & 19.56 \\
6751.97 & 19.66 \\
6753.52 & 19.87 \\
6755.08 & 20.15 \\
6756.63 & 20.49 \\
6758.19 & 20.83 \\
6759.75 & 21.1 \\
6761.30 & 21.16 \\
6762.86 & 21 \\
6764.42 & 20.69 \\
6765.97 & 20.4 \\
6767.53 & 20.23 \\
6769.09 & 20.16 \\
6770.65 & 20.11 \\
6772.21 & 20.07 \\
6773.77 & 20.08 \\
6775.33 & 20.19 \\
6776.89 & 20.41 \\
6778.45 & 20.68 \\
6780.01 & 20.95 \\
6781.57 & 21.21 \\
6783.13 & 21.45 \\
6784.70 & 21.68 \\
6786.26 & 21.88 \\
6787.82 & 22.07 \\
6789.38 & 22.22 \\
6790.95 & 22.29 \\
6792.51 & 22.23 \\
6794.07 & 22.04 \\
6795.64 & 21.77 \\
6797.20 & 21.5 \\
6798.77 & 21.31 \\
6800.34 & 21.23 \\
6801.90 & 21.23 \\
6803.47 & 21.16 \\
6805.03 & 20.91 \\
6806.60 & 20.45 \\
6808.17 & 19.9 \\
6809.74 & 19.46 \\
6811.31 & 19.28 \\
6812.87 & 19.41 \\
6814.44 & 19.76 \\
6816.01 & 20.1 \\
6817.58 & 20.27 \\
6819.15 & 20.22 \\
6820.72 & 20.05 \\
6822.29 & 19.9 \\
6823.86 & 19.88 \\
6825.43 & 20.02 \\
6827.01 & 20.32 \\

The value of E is 6755.08 A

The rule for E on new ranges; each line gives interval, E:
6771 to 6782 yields 6781.57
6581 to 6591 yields 6590.68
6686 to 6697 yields 6696.23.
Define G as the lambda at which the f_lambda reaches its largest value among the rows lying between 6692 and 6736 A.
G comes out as 6697.77 A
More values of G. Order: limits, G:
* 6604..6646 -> 6645.54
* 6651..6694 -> 6693.15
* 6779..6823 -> 6790.95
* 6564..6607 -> 6569.47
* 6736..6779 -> 6761.30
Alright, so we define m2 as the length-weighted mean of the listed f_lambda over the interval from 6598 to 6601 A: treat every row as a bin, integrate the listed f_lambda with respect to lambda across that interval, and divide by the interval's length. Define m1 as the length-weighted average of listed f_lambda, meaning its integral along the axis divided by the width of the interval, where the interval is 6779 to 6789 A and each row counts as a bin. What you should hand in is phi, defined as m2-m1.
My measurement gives -4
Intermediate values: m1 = 22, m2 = 17.9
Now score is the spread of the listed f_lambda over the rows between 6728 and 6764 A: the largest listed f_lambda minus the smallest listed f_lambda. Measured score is 4.61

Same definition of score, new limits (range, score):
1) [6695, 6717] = 1.23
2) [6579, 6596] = 0.84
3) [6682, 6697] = 2.69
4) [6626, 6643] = 1.89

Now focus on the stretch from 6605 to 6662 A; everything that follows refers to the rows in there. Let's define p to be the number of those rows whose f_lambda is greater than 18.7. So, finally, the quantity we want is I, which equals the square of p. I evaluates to 9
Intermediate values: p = 3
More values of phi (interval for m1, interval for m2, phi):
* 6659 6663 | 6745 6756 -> 2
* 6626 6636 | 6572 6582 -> 1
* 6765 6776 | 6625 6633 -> -4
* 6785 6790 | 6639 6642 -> -4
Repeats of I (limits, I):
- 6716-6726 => 49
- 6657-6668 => 1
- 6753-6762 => 36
